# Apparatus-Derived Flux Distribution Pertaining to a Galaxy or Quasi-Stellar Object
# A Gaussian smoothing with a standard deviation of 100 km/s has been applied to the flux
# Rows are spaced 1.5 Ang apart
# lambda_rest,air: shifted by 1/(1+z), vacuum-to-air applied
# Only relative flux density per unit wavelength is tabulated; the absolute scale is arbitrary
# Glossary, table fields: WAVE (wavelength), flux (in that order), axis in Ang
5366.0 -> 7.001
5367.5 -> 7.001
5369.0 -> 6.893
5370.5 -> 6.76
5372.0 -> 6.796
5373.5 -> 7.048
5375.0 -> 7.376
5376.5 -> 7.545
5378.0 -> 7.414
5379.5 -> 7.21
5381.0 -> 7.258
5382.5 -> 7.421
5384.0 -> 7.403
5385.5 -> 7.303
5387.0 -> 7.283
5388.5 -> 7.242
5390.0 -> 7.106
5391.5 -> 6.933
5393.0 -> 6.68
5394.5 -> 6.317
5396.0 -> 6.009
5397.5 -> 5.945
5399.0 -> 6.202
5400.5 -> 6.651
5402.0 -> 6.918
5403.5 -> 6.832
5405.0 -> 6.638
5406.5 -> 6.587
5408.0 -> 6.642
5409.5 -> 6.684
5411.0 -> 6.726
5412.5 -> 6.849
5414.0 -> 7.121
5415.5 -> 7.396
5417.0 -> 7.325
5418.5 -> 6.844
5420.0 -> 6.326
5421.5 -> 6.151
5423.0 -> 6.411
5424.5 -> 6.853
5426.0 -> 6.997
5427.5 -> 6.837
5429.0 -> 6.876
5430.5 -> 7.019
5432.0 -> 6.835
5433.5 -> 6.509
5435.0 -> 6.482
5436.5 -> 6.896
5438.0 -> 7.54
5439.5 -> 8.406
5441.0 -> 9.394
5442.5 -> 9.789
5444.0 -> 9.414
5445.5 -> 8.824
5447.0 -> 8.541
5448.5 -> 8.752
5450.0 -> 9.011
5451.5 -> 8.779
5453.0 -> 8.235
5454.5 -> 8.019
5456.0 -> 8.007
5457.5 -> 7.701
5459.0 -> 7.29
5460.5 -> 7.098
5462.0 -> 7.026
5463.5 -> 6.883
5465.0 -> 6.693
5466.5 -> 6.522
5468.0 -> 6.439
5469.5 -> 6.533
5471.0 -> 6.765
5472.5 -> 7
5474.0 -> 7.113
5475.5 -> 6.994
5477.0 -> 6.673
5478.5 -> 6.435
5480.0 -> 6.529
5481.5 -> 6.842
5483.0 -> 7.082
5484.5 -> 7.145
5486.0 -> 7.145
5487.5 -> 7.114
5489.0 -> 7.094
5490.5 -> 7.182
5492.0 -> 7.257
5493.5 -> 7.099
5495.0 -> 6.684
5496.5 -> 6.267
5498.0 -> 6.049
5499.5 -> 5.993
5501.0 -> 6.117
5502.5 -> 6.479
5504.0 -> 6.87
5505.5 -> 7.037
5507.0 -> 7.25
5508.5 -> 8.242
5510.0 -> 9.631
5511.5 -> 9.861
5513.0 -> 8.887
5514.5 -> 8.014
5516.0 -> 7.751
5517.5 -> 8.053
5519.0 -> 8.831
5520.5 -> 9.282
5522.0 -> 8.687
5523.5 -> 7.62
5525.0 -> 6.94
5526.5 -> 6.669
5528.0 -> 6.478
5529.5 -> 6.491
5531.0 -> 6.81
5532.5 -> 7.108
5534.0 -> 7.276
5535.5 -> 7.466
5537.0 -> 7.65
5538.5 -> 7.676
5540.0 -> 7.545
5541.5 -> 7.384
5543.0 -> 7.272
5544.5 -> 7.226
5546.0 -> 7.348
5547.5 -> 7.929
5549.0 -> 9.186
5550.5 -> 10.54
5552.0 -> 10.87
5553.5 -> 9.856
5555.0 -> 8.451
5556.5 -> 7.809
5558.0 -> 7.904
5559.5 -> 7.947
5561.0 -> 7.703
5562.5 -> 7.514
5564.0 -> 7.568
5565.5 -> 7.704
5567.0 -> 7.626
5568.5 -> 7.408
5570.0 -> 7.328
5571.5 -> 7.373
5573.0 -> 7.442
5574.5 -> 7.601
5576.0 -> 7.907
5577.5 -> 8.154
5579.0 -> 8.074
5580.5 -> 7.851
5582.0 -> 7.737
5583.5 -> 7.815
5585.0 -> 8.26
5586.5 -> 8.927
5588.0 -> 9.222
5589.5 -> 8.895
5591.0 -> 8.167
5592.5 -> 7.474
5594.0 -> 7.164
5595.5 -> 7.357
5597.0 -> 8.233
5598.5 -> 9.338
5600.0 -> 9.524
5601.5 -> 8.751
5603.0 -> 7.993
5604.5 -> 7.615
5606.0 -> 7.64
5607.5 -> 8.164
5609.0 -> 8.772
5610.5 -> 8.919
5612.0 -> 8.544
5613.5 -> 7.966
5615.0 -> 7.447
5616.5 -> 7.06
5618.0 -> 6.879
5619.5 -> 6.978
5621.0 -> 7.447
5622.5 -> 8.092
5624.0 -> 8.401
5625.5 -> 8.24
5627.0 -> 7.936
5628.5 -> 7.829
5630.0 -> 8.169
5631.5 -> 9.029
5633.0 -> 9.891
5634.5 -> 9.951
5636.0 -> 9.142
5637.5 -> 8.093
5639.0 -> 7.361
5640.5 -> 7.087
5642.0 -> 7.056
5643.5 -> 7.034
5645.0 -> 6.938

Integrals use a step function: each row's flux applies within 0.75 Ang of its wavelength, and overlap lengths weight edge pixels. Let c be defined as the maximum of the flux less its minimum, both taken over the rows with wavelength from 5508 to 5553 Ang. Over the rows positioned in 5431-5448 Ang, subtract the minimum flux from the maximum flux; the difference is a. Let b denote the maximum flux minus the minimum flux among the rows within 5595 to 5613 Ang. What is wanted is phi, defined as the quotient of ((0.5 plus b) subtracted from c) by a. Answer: 0.5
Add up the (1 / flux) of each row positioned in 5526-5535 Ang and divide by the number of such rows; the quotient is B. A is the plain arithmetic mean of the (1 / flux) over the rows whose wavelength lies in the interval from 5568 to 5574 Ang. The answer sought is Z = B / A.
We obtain 1.09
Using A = 0.135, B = 0.147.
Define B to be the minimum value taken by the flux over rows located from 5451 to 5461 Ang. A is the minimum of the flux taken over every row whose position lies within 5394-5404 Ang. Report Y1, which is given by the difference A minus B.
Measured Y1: -1.2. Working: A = 5.945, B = 7.098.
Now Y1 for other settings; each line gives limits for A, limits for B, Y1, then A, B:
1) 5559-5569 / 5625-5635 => -0.4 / 7.408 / 7.829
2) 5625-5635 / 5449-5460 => 0.5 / 7.829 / 7.29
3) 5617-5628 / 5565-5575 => -0.4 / 6.879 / 7.328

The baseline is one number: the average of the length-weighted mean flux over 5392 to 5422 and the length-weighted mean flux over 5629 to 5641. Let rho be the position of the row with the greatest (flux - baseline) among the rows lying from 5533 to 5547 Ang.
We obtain 5538.5 Ang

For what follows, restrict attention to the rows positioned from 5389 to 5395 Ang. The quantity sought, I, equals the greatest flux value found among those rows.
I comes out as 7.106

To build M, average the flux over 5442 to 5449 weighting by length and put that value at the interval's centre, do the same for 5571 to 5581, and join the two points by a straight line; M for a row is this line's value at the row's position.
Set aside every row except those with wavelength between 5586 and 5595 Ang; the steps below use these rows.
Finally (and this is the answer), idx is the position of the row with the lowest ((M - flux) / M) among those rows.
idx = 5588.0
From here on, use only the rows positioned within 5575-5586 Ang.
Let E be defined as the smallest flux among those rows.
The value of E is 7.737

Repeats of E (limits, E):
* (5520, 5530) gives 6.478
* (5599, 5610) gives 7.615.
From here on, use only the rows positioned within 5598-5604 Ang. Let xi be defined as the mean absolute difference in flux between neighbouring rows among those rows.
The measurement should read 0.57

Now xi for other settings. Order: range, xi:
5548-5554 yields 0.90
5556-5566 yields 0.13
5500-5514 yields 0.59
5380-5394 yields 0.11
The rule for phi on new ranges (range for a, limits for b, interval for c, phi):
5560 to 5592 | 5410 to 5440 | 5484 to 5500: -0.8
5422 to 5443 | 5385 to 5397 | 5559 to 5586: -0.3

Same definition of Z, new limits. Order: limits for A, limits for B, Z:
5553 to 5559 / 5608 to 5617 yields 1.05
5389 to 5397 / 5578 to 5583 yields 0.84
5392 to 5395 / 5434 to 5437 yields 0.97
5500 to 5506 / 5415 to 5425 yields 0.98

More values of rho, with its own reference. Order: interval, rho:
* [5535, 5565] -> 5552.0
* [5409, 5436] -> 5415.5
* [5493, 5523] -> 5511.5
